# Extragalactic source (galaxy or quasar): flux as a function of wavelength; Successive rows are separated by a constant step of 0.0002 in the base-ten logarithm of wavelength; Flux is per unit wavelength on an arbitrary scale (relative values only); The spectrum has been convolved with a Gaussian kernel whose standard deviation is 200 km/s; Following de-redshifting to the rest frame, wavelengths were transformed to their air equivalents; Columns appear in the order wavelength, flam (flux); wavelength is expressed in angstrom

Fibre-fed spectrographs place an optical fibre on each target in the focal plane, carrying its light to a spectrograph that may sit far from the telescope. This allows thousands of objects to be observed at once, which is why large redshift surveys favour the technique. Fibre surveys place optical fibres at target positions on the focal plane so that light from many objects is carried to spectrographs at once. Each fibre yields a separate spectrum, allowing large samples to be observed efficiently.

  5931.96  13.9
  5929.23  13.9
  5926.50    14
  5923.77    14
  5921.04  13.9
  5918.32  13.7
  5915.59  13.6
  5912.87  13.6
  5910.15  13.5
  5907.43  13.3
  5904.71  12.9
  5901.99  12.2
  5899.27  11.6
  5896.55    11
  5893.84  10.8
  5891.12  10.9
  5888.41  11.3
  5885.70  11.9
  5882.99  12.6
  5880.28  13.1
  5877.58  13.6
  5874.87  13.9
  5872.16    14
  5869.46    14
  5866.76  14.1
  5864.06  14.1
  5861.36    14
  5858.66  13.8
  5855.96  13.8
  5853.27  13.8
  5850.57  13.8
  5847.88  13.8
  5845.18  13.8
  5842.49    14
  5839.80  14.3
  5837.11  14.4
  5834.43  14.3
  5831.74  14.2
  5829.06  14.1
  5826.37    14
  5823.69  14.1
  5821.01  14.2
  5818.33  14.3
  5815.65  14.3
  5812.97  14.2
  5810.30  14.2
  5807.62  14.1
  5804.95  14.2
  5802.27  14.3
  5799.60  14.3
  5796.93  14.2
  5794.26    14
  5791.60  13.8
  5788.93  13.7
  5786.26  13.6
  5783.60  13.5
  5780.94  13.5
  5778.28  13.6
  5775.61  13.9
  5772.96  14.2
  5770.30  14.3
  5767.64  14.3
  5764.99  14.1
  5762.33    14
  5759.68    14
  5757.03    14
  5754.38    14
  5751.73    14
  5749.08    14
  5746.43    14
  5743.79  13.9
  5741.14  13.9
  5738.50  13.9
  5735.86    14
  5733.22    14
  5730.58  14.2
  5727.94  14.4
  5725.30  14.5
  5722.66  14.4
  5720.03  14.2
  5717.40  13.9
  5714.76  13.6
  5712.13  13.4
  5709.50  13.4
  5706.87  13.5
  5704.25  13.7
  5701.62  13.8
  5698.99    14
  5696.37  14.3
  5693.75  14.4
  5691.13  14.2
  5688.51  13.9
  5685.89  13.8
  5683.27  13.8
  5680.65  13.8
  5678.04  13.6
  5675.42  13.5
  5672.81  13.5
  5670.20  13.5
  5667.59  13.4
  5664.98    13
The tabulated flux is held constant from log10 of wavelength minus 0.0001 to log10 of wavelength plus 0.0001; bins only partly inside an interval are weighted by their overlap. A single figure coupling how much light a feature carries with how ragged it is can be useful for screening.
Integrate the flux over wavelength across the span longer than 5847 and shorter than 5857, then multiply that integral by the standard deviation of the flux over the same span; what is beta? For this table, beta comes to 0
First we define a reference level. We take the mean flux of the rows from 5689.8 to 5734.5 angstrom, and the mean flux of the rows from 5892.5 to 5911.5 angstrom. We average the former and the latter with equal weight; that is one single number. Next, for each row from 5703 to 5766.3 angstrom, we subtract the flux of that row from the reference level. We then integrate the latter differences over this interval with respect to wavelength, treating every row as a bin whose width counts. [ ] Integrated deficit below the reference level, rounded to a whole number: -55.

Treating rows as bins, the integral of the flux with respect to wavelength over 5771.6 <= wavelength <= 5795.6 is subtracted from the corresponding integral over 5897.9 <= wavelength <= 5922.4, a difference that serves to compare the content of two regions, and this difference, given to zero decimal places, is -8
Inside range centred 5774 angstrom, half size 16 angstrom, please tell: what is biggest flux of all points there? 14.3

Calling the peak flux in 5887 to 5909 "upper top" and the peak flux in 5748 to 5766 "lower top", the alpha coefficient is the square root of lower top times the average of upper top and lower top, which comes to 13.9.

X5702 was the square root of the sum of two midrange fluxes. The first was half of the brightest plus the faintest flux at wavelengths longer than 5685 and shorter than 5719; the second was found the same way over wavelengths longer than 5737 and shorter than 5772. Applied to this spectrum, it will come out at 5.29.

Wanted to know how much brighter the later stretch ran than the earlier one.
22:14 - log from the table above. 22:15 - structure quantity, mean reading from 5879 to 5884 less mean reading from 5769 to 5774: -1.4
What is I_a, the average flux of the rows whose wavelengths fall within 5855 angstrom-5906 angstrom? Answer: 12.8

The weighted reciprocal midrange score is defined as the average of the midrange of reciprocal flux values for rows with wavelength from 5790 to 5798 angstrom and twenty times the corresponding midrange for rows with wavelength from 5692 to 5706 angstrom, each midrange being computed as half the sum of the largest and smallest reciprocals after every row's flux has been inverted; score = 0.748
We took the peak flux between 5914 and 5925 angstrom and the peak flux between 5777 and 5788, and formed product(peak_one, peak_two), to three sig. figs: 190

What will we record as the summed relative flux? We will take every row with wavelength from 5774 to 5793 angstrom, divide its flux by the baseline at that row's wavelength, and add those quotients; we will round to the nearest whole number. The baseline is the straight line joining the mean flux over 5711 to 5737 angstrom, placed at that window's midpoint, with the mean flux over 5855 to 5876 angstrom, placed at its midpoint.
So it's 7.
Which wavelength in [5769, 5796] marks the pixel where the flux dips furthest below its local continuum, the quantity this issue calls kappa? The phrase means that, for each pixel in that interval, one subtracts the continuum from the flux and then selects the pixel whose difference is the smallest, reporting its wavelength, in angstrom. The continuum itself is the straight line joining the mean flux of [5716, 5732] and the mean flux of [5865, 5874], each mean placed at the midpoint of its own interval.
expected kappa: 5780.94 angstrom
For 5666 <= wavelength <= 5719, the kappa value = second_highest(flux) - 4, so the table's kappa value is 10.3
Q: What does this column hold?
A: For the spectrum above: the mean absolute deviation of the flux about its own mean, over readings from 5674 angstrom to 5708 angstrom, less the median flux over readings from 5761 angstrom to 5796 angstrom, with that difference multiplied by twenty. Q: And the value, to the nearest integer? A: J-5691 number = -274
